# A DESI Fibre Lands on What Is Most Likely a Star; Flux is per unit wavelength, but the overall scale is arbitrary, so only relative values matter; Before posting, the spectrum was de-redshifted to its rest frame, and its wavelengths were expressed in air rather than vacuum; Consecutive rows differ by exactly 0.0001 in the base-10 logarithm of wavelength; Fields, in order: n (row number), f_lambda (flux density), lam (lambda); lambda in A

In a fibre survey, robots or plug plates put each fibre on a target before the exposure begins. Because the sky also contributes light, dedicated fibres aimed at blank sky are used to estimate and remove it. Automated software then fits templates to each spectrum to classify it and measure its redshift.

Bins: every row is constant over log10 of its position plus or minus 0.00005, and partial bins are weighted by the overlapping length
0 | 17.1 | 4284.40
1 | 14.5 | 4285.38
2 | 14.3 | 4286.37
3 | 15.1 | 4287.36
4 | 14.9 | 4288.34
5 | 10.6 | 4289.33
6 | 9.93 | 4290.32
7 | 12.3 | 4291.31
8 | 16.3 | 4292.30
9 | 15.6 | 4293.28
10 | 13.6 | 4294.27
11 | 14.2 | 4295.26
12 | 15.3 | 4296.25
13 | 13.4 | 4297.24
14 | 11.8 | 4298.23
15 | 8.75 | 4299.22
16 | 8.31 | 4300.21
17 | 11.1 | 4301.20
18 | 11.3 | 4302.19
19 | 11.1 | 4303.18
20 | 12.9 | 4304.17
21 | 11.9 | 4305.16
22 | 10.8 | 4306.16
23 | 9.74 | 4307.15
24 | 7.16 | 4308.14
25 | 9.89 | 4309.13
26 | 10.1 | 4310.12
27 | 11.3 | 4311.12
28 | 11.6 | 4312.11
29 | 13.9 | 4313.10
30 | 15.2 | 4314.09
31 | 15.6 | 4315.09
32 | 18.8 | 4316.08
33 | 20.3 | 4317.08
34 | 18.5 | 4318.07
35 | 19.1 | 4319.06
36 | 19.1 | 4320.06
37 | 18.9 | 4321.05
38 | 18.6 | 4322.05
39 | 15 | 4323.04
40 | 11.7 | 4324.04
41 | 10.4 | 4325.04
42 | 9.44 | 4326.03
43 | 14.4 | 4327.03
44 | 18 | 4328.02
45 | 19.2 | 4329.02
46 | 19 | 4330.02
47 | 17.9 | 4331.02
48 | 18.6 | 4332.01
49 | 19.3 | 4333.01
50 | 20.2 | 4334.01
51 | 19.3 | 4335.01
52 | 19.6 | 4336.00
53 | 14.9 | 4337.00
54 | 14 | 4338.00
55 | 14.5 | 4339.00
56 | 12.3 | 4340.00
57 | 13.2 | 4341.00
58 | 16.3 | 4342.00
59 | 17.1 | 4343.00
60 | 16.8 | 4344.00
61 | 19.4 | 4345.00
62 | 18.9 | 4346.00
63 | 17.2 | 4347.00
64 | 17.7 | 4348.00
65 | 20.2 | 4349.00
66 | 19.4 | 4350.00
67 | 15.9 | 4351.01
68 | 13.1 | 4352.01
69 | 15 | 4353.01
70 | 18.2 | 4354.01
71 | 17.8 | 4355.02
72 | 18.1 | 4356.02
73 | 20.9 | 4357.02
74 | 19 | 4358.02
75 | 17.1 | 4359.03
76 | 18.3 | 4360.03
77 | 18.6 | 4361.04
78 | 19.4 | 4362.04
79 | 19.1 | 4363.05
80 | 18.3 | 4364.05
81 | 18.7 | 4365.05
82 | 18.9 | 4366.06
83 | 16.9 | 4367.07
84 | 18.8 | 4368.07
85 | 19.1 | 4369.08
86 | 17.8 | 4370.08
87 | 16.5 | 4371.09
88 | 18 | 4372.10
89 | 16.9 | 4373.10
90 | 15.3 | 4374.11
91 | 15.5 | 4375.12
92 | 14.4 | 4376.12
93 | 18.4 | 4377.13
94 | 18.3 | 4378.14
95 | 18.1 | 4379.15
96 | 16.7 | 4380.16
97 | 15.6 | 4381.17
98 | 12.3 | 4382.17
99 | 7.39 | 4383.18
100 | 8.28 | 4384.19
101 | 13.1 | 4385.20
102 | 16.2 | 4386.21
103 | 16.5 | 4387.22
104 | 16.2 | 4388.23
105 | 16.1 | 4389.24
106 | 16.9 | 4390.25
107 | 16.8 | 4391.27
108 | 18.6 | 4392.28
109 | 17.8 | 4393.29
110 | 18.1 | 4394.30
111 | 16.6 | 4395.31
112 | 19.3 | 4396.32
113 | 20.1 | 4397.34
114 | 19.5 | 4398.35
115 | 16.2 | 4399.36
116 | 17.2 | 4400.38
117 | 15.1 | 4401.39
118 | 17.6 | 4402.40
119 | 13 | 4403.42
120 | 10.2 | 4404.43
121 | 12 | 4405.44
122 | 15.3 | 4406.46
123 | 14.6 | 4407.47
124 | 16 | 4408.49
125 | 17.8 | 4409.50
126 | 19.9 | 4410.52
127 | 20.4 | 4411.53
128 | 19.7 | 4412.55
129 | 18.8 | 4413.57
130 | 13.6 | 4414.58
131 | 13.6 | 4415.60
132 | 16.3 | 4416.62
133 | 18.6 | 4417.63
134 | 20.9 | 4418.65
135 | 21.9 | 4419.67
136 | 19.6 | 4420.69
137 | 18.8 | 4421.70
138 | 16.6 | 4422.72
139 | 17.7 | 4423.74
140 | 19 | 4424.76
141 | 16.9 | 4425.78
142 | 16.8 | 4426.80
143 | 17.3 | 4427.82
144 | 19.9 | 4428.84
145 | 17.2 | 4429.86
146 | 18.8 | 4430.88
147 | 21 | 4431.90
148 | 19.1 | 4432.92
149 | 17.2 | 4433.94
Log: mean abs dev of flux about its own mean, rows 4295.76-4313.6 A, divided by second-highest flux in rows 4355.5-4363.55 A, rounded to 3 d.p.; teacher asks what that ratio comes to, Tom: 0.076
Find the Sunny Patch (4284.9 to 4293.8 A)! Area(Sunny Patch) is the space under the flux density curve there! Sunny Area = 122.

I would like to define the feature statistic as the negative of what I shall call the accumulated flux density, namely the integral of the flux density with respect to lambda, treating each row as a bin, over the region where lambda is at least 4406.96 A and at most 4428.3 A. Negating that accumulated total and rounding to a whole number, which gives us -381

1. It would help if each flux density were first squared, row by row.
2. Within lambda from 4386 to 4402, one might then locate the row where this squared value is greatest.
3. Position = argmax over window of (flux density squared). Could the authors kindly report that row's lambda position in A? 4397.34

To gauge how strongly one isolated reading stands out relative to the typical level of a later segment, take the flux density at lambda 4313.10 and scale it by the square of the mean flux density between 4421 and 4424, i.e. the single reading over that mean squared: 0.044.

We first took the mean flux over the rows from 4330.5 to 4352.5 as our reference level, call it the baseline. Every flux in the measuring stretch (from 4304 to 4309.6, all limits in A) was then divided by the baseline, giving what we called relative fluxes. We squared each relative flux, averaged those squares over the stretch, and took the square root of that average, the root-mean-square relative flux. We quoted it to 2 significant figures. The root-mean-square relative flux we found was 0.62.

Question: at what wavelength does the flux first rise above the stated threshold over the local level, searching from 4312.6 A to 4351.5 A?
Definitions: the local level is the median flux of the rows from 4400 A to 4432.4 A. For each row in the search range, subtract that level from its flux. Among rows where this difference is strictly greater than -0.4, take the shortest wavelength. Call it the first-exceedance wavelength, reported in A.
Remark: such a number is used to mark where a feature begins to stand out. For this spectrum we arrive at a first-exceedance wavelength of 4316.08 A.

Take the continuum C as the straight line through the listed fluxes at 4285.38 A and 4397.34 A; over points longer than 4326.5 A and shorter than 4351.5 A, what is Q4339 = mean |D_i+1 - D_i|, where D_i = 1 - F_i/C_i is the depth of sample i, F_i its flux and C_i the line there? 0.085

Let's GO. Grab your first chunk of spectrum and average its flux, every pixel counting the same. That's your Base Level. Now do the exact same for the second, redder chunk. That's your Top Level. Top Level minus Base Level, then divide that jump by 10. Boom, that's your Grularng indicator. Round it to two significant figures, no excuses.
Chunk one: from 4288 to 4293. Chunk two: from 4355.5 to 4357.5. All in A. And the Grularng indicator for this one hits 0.67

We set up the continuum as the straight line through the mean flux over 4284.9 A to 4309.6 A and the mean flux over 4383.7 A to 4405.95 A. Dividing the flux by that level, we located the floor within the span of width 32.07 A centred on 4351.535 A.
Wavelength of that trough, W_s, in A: 4340.00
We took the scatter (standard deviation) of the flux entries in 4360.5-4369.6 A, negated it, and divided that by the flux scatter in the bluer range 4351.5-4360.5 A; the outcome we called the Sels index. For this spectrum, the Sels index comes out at -0.32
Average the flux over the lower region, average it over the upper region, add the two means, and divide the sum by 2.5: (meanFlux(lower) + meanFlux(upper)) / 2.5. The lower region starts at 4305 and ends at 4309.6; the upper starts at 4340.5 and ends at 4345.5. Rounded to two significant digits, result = 11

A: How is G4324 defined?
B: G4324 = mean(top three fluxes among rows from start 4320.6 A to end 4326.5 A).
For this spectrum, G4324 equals 17.5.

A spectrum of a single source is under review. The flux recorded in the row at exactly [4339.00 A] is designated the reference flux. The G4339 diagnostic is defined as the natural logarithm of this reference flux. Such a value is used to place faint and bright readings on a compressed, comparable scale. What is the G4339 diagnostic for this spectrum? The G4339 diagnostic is 2.7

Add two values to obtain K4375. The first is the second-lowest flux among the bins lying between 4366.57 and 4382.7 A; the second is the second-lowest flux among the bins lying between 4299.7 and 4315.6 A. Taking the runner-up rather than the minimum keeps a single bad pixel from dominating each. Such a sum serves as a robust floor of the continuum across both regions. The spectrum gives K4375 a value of 23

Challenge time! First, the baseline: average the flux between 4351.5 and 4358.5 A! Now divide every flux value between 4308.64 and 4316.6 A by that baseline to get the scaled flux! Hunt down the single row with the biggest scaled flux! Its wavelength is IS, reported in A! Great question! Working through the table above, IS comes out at 4316.08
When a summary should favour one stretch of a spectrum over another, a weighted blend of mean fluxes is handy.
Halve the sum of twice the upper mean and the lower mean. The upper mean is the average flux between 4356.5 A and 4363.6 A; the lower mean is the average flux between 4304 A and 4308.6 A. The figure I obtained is 24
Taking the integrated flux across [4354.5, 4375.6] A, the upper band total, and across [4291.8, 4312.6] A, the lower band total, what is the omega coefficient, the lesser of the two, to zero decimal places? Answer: 244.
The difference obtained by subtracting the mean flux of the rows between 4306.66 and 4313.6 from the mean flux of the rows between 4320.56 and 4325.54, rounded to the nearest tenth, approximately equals 4.4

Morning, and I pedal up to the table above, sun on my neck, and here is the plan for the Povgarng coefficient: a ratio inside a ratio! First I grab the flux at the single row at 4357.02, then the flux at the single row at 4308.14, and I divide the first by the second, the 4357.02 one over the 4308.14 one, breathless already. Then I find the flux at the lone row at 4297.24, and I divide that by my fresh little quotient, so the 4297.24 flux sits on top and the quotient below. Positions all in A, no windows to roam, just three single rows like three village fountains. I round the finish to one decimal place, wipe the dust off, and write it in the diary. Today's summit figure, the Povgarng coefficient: 4.6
